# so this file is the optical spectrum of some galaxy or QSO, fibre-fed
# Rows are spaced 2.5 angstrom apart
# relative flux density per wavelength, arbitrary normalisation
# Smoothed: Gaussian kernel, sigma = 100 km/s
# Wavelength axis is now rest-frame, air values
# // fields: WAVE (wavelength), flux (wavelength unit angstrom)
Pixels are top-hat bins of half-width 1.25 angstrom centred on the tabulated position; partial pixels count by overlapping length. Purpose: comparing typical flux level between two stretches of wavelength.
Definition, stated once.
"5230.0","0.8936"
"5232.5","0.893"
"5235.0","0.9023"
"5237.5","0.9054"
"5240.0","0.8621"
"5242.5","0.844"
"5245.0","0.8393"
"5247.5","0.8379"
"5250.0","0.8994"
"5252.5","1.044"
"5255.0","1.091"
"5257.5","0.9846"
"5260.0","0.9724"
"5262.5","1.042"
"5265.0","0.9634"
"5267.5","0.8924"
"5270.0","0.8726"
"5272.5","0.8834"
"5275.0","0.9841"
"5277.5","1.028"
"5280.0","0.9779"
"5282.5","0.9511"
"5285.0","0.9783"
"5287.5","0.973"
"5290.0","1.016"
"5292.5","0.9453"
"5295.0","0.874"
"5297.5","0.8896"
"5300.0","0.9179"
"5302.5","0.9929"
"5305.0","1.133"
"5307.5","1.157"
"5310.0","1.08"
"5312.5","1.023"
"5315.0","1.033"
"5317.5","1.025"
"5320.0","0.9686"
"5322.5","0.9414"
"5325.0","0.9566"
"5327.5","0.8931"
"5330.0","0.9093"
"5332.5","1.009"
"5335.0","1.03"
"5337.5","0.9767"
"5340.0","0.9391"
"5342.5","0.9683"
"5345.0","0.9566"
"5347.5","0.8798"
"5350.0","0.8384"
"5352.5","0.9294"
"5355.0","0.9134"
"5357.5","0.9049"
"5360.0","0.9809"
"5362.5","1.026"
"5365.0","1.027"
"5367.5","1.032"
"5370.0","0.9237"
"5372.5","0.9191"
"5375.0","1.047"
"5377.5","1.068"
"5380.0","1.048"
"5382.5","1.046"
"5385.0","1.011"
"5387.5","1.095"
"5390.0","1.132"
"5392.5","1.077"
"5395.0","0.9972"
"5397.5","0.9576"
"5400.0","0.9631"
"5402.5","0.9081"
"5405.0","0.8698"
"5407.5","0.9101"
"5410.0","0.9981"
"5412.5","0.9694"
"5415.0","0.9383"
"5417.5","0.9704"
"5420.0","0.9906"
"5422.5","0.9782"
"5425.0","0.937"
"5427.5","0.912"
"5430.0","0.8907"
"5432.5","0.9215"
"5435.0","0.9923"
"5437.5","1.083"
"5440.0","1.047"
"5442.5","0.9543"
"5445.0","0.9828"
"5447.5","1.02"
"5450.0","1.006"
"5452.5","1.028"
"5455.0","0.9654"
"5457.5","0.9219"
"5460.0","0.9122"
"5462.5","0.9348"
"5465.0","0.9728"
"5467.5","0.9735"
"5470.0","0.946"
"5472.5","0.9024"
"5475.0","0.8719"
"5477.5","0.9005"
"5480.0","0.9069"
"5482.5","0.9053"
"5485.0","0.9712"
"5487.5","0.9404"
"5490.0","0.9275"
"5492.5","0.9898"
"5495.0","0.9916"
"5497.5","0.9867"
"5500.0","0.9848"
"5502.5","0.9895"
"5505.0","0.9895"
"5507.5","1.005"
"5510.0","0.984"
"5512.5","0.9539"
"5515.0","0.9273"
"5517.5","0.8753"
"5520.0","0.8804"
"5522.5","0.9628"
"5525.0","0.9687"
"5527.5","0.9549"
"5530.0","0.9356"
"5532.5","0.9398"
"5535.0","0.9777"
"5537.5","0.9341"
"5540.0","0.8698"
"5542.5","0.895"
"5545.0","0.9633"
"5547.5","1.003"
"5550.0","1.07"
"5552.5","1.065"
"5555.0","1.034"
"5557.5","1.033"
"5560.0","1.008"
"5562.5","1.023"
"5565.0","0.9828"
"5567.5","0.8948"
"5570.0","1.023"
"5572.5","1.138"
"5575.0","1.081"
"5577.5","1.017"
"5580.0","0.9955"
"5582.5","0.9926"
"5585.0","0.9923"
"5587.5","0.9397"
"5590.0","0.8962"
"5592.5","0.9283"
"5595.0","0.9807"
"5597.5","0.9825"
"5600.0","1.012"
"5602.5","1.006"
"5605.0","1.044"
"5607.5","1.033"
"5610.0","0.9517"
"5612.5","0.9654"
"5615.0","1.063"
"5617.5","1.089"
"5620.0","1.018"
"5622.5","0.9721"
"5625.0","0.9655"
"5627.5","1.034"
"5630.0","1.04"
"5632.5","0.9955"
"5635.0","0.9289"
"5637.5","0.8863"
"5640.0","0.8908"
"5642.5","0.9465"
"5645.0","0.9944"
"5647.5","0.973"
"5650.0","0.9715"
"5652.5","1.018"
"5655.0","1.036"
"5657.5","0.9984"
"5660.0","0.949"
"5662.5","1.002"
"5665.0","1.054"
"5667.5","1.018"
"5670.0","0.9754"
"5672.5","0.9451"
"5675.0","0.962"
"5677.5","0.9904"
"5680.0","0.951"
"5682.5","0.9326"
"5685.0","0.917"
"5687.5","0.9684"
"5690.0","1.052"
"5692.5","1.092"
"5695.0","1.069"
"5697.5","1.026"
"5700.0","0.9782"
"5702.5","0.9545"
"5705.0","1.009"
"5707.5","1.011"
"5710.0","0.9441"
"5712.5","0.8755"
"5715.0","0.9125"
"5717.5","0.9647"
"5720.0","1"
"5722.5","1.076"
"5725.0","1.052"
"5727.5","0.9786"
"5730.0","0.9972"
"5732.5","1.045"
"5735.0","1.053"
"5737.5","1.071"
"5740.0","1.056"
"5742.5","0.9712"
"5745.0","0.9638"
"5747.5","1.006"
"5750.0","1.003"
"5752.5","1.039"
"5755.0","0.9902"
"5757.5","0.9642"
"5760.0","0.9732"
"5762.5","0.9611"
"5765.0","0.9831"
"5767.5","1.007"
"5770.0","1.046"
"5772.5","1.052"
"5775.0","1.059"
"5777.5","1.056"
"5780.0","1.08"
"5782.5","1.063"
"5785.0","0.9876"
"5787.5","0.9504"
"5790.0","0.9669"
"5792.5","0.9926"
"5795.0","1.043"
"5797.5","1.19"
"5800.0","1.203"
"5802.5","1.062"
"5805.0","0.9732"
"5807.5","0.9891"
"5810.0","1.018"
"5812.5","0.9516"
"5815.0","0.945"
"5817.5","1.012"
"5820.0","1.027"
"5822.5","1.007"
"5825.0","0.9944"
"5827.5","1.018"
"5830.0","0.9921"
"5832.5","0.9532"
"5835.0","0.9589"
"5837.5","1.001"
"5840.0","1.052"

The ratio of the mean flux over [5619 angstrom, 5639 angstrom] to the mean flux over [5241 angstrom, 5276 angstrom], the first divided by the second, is 1.04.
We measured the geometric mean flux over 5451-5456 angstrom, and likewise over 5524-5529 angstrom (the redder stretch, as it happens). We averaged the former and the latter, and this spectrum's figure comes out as 0.98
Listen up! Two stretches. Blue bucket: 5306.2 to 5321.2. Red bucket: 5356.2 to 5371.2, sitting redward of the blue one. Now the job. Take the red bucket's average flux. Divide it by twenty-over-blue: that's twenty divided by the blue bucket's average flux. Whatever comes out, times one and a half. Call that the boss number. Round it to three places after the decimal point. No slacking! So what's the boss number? 0.077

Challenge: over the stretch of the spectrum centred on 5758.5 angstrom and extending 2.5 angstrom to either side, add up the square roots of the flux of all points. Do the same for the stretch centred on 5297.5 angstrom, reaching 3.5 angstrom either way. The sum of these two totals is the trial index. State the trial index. 5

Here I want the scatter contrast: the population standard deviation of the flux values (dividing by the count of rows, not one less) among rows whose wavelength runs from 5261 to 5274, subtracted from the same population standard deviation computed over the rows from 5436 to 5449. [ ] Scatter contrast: -0.019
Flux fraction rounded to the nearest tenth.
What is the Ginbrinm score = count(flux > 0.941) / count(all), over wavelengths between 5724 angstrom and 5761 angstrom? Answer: 1.0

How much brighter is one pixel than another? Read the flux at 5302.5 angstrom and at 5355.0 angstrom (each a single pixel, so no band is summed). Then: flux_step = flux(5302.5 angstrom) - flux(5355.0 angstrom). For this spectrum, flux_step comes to 0.08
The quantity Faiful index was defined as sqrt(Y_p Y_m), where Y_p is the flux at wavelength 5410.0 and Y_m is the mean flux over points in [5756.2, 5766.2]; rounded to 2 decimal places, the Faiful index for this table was 0.98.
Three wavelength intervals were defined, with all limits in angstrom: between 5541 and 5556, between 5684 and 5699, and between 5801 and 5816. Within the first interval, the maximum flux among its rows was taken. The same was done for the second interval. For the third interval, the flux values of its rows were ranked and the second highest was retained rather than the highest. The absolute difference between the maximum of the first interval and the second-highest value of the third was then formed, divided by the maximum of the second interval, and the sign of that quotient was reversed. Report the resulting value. -0.048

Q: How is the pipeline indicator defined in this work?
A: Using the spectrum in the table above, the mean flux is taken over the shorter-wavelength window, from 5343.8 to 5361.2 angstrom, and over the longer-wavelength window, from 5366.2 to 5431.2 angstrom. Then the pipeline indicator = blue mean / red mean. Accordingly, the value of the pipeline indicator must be 0.929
